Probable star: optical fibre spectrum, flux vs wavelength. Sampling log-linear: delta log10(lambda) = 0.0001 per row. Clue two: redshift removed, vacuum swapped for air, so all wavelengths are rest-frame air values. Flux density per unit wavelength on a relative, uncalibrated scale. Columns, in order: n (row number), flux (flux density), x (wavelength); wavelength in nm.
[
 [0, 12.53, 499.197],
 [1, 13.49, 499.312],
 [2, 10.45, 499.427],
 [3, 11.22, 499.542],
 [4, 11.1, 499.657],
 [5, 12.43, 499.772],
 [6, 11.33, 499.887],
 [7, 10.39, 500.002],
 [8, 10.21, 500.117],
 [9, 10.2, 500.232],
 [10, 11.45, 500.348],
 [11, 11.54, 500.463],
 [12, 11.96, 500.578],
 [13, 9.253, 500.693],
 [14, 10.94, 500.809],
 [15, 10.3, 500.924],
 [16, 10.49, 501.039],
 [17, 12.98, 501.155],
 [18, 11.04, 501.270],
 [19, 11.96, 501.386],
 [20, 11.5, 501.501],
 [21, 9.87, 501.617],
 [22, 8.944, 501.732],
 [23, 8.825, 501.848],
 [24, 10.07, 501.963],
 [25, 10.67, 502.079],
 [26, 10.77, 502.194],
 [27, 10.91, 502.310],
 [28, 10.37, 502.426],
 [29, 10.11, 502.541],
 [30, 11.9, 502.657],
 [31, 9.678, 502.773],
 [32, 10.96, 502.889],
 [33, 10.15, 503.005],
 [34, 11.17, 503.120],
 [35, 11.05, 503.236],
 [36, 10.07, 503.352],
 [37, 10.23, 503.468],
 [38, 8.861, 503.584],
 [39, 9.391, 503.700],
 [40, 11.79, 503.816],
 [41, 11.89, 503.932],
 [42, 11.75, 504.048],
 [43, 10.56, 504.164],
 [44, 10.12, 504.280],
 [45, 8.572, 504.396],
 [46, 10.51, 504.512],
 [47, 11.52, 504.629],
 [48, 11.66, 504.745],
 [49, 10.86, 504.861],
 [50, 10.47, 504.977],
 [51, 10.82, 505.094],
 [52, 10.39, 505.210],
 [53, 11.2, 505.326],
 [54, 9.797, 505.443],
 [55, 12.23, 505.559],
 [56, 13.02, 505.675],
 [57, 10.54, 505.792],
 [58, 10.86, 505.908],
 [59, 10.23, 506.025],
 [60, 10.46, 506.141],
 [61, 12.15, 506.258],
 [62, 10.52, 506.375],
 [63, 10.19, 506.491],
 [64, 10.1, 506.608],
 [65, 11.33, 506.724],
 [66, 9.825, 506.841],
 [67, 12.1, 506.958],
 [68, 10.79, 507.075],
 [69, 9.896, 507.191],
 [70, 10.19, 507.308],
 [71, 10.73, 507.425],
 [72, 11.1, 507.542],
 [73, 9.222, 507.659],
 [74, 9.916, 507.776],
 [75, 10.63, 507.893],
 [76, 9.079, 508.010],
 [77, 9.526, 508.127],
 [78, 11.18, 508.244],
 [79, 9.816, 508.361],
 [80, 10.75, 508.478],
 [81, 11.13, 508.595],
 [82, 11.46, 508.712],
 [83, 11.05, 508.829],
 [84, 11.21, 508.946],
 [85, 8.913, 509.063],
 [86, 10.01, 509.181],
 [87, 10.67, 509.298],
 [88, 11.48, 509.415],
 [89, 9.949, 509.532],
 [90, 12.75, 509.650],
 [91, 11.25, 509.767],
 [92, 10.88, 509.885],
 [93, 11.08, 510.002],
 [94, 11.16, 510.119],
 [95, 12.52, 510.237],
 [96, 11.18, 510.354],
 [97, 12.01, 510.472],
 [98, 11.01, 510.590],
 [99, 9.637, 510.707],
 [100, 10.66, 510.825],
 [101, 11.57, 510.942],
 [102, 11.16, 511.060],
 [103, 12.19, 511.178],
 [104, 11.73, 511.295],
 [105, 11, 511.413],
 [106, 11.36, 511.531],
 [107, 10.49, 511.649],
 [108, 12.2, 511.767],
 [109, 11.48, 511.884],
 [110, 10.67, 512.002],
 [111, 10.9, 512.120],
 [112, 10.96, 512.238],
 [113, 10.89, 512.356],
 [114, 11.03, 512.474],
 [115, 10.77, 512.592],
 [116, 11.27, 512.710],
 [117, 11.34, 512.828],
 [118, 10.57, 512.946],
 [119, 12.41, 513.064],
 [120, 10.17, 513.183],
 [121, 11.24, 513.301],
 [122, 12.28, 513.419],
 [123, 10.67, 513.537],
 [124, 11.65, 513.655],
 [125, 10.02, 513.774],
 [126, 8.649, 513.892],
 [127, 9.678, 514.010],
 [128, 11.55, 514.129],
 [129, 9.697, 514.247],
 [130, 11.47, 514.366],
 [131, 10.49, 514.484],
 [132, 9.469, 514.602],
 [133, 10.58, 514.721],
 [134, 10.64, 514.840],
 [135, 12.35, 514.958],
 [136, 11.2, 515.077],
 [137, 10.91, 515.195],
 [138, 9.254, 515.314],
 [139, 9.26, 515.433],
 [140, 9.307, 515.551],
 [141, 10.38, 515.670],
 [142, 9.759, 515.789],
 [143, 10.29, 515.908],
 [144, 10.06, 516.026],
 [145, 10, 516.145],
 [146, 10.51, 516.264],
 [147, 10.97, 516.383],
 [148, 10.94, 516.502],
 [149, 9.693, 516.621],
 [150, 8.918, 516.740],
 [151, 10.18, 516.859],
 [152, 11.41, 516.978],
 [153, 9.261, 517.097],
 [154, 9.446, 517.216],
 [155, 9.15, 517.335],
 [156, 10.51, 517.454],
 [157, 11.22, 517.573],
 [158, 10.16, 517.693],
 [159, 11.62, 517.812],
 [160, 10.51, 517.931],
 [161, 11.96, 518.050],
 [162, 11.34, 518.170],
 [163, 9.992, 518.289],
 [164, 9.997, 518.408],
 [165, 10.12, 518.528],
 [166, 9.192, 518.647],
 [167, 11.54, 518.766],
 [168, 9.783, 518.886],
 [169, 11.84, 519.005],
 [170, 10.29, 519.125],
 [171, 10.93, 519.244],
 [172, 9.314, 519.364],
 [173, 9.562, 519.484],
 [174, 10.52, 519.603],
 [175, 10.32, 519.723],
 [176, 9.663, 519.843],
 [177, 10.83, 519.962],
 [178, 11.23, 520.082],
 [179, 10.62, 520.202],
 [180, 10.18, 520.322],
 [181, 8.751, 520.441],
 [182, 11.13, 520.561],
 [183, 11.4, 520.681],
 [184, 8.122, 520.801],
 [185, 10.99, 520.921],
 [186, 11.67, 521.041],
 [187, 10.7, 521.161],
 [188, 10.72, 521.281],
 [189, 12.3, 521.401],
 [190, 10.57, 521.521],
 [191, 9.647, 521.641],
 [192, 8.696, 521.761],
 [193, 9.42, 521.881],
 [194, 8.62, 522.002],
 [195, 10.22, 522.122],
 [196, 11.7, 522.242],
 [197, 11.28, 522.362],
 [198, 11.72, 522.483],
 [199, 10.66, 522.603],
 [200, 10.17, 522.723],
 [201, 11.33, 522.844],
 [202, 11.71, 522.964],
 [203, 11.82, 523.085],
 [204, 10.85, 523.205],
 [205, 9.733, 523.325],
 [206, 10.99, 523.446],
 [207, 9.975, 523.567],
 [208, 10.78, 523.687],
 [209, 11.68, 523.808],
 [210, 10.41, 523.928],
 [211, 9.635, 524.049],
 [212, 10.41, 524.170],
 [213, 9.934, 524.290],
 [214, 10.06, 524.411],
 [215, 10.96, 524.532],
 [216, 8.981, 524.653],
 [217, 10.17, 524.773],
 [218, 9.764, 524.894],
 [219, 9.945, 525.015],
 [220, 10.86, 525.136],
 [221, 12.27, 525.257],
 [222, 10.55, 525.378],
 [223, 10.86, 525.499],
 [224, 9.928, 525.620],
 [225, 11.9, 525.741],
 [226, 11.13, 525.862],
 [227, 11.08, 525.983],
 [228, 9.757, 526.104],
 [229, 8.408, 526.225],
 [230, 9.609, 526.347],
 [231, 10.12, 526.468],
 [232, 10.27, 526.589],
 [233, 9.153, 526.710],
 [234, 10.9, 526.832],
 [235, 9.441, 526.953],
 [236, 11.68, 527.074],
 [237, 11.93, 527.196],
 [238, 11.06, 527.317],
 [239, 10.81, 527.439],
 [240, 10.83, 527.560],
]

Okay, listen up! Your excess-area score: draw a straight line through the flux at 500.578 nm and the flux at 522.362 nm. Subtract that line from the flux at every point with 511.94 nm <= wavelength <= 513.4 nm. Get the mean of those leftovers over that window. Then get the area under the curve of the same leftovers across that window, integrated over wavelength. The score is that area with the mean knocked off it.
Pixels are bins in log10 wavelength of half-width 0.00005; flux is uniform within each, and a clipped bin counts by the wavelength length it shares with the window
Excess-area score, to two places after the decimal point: -0.24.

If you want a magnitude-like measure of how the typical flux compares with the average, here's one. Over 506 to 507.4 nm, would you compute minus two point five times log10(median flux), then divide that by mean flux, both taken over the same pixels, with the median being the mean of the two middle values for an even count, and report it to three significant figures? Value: -0.238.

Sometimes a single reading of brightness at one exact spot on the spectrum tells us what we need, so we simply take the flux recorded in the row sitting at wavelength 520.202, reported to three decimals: 10.620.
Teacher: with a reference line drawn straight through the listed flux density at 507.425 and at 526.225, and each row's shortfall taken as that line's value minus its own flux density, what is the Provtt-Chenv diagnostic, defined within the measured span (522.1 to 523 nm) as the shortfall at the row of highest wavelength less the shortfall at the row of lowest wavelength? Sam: -1.6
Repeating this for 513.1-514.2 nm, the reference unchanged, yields -1.5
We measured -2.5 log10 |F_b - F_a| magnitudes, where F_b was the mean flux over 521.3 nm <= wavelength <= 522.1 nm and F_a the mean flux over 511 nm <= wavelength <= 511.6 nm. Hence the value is -0.5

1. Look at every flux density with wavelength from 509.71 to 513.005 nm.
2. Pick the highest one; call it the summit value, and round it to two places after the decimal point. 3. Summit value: 12.52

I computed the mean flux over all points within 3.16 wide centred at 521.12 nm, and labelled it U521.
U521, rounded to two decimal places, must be 10.45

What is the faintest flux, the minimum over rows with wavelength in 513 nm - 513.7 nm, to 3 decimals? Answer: 10.170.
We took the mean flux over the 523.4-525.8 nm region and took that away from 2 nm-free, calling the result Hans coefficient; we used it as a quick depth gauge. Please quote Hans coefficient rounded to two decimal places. -8.50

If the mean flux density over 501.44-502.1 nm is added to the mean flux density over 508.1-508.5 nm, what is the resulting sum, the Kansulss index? 20.3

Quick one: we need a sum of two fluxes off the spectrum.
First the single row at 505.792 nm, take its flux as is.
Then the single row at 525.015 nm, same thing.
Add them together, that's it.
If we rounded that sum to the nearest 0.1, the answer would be 20.5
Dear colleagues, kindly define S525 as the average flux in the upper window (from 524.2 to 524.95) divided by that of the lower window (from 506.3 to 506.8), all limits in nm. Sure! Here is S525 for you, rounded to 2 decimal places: 0.95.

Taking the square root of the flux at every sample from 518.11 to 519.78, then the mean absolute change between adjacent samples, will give 0.164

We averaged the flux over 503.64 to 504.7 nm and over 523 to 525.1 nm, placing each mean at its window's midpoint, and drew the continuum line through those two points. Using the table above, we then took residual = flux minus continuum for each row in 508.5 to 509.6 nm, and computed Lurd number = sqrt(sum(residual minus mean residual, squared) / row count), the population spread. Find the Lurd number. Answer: 0.81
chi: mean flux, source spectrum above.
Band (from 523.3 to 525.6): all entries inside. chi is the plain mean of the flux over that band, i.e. 10.4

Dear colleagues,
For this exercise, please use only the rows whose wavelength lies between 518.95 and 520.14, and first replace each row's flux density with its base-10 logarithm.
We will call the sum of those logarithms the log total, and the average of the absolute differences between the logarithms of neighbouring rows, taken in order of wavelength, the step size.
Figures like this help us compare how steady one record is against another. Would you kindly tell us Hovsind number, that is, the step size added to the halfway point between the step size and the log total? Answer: 5.1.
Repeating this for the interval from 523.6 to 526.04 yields 10.3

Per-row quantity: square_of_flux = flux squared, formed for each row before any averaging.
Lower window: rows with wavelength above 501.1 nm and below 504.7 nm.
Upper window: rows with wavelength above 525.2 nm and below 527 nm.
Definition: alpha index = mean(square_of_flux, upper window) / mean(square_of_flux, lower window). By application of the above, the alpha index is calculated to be 0.96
